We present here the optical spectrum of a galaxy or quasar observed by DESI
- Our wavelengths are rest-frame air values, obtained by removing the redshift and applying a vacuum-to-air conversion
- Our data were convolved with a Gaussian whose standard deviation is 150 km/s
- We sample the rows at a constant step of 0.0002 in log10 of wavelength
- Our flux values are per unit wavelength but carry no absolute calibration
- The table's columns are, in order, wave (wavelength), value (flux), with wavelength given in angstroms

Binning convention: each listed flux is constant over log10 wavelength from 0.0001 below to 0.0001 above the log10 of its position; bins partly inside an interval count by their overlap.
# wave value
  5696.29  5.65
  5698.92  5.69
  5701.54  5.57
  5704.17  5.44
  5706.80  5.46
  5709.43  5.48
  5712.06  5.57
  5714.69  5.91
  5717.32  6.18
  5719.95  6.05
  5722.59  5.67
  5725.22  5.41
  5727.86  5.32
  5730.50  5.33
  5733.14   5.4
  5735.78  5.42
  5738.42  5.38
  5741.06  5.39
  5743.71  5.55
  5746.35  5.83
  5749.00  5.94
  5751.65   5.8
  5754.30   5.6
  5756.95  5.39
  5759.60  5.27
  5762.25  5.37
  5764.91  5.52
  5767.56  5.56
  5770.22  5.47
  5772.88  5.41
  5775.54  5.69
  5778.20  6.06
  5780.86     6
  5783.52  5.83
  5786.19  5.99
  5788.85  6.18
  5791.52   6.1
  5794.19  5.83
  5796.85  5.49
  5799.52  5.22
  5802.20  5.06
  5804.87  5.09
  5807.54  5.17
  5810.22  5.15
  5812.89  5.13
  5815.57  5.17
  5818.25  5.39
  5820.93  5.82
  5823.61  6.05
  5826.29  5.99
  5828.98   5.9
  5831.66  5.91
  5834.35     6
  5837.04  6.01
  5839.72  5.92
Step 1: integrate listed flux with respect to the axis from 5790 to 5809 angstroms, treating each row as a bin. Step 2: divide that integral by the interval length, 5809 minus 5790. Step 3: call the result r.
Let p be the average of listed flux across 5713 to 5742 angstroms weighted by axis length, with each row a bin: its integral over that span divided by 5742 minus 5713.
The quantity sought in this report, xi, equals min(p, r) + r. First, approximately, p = 5.59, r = 5.43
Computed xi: 10.9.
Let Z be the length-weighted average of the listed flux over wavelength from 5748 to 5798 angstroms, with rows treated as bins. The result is 5.71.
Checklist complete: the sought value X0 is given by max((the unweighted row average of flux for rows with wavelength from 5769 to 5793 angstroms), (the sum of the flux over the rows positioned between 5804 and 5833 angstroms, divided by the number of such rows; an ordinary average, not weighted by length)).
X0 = 5.859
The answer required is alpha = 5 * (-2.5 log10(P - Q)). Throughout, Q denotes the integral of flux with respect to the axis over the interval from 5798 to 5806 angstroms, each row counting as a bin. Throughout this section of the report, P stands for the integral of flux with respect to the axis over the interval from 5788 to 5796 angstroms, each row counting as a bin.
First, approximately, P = 48.0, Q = 41.0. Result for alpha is -11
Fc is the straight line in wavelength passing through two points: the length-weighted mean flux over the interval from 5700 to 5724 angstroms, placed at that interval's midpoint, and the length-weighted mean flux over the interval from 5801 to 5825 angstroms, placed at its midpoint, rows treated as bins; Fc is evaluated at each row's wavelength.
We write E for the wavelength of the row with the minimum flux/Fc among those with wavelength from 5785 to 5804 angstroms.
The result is 5802.20 angstroms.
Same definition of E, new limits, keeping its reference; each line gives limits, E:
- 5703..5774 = 5727.86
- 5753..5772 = 5759.60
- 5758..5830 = 5802.20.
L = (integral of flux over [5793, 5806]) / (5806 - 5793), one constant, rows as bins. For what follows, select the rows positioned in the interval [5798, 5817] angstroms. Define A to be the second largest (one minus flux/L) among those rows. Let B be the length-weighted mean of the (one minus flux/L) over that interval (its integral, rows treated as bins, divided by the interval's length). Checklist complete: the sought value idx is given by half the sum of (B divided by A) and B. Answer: 0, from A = 0.05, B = 0.036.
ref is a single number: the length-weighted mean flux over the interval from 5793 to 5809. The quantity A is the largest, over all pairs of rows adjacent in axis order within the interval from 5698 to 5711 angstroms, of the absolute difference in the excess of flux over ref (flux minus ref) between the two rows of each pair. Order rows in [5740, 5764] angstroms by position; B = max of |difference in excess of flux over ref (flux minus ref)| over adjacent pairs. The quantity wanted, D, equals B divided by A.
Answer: 2.2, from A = 0.13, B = 0.28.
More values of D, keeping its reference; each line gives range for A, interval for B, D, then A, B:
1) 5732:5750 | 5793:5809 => 1.2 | 0.28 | 0.34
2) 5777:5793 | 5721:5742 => 1.4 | 0.19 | 0.26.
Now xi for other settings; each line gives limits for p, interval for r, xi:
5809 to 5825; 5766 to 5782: 11.2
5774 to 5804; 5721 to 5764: 11.0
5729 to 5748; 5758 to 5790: 11.2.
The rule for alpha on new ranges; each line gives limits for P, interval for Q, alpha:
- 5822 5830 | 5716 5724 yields 13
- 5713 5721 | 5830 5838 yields 4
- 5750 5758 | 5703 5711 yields -1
